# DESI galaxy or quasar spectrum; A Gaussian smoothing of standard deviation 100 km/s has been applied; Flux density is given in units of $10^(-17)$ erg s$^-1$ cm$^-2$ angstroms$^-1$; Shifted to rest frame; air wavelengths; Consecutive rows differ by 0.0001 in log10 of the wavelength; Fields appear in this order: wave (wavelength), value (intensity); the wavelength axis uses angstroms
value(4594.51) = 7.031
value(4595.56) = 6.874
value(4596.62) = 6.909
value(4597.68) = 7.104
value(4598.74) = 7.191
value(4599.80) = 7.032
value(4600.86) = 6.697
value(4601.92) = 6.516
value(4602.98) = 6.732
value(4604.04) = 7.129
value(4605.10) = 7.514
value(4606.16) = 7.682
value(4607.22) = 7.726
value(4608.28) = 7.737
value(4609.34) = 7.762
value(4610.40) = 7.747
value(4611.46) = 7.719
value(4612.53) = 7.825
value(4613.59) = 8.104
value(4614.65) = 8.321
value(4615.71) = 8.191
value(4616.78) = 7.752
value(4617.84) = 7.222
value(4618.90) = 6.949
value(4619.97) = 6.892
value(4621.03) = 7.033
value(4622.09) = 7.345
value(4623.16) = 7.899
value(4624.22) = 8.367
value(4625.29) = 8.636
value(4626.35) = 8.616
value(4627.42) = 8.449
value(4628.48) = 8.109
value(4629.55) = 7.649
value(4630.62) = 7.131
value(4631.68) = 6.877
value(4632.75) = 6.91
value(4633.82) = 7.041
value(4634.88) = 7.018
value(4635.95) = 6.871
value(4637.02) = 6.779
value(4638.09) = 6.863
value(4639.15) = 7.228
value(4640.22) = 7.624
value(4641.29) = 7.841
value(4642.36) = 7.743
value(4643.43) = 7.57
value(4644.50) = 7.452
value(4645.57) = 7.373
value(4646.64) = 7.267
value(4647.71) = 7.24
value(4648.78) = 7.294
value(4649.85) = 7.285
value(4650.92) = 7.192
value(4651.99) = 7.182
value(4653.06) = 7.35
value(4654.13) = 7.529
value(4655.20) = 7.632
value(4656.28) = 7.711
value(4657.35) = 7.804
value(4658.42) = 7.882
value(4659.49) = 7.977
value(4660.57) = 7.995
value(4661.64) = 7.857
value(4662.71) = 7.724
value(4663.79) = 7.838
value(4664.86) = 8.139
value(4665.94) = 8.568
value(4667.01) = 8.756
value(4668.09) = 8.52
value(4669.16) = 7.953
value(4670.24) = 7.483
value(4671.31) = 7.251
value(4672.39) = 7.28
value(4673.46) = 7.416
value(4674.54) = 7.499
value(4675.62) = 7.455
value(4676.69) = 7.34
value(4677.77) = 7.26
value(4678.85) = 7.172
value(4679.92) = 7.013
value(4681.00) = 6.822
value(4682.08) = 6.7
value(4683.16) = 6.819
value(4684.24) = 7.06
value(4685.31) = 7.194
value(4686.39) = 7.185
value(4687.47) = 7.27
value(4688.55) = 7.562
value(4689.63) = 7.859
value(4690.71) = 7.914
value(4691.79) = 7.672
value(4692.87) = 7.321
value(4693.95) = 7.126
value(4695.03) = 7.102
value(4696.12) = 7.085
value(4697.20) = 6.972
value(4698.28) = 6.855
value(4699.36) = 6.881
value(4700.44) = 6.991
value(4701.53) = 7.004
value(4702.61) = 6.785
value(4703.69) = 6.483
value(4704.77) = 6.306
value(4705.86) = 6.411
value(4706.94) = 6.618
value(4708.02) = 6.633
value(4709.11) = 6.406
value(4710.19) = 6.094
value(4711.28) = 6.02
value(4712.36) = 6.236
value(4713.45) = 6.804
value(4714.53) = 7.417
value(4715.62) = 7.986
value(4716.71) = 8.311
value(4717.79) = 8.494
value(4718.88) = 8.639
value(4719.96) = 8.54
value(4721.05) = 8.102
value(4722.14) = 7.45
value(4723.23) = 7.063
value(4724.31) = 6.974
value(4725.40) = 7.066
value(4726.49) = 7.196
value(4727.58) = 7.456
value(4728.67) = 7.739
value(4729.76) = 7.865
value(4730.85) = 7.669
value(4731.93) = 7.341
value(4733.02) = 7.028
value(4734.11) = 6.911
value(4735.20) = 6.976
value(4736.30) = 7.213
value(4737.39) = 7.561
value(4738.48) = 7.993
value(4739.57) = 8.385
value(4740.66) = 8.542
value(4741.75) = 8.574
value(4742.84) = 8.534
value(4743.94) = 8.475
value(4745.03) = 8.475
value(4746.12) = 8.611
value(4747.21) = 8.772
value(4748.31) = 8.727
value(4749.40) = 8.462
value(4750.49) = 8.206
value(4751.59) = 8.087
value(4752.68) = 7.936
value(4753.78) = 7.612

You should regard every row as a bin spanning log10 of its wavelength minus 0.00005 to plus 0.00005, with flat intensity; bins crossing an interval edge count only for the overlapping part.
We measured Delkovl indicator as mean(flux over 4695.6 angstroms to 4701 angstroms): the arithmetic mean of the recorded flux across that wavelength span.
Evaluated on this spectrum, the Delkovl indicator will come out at 6.96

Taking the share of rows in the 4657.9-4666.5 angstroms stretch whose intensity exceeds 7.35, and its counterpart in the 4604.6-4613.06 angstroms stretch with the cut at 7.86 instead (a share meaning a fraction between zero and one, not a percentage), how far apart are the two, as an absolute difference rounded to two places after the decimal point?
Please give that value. 1.00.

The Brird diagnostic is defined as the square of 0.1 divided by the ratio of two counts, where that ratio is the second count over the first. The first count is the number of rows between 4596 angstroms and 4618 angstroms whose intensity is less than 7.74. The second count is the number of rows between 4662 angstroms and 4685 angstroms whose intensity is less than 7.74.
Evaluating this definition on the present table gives 0.009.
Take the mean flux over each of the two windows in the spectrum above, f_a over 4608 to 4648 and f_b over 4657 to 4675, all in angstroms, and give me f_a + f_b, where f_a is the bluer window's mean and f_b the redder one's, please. 15.4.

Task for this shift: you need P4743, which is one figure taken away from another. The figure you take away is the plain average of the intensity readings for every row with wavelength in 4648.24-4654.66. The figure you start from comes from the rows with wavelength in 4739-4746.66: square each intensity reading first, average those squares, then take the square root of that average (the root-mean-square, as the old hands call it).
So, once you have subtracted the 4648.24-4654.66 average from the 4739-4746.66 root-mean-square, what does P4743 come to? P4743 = 1.2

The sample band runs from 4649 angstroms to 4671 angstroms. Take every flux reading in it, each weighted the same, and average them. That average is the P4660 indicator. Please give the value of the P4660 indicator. 7.8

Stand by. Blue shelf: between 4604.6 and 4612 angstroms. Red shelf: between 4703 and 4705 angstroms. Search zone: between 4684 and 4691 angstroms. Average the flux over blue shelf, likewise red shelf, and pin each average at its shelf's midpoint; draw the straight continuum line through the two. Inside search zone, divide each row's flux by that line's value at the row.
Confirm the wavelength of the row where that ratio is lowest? 4684.24 angstroms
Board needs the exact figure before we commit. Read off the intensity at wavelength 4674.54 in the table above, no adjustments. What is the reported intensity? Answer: 7.499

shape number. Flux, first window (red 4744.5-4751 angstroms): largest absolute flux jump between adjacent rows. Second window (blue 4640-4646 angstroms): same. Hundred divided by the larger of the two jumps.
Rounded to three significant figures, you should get 377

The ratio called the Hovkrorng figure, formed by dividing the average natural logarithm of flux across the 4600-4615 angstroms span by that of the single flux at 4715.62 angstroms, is 0.97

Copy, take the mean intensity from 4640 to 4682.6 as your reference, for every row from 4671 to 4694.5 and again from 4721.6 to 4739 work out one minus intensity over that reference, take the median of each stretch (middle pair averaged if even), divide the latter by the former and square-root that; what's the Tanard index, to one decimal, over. 1.0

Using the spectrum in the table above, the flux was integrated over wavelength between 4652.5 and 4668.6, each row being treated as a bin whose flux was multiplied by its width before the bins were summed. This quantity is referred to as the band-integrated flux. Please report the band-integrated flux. 128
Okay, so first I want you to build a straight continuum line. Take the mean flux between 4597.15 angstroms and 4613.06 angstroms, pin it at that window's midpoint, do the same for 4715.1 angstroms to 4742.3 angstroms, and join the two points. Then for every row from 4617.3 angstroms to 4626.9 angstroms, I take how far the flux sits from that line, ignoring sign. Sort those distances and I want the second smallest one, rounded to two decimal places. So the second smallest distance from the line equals 0.16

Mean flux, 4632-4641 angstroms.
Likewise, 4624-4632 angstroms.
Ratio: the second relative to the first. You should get 1.13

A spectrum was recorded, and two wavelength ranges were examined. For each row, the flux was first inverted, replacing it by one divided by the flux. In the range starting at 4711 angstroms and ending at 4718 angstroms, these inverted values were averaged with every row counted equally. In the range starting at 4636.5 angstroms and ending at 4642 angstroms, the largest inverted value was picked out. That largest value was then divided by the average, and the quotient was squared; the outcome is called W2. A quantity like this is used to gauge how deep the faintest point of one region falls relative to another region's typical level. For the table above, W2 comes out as 1.13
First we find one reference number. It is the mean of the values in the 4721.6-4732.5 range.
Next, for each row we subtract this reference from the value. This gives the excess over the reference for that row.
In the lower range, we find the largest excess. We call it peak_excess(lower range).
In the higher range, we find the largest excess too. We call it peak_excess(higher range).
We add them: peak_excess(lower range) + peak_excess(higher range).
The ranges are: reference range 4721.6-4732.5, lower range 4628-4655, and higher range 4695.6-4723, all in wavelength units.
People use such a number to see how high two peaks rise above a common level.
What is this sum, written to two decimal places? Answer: 1.98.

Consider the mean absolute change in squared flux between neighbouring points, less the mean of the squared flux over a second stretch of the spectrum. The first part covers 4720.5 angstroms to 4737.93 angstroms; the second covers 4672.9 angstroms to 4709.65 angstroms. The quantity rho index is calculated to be -46.5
